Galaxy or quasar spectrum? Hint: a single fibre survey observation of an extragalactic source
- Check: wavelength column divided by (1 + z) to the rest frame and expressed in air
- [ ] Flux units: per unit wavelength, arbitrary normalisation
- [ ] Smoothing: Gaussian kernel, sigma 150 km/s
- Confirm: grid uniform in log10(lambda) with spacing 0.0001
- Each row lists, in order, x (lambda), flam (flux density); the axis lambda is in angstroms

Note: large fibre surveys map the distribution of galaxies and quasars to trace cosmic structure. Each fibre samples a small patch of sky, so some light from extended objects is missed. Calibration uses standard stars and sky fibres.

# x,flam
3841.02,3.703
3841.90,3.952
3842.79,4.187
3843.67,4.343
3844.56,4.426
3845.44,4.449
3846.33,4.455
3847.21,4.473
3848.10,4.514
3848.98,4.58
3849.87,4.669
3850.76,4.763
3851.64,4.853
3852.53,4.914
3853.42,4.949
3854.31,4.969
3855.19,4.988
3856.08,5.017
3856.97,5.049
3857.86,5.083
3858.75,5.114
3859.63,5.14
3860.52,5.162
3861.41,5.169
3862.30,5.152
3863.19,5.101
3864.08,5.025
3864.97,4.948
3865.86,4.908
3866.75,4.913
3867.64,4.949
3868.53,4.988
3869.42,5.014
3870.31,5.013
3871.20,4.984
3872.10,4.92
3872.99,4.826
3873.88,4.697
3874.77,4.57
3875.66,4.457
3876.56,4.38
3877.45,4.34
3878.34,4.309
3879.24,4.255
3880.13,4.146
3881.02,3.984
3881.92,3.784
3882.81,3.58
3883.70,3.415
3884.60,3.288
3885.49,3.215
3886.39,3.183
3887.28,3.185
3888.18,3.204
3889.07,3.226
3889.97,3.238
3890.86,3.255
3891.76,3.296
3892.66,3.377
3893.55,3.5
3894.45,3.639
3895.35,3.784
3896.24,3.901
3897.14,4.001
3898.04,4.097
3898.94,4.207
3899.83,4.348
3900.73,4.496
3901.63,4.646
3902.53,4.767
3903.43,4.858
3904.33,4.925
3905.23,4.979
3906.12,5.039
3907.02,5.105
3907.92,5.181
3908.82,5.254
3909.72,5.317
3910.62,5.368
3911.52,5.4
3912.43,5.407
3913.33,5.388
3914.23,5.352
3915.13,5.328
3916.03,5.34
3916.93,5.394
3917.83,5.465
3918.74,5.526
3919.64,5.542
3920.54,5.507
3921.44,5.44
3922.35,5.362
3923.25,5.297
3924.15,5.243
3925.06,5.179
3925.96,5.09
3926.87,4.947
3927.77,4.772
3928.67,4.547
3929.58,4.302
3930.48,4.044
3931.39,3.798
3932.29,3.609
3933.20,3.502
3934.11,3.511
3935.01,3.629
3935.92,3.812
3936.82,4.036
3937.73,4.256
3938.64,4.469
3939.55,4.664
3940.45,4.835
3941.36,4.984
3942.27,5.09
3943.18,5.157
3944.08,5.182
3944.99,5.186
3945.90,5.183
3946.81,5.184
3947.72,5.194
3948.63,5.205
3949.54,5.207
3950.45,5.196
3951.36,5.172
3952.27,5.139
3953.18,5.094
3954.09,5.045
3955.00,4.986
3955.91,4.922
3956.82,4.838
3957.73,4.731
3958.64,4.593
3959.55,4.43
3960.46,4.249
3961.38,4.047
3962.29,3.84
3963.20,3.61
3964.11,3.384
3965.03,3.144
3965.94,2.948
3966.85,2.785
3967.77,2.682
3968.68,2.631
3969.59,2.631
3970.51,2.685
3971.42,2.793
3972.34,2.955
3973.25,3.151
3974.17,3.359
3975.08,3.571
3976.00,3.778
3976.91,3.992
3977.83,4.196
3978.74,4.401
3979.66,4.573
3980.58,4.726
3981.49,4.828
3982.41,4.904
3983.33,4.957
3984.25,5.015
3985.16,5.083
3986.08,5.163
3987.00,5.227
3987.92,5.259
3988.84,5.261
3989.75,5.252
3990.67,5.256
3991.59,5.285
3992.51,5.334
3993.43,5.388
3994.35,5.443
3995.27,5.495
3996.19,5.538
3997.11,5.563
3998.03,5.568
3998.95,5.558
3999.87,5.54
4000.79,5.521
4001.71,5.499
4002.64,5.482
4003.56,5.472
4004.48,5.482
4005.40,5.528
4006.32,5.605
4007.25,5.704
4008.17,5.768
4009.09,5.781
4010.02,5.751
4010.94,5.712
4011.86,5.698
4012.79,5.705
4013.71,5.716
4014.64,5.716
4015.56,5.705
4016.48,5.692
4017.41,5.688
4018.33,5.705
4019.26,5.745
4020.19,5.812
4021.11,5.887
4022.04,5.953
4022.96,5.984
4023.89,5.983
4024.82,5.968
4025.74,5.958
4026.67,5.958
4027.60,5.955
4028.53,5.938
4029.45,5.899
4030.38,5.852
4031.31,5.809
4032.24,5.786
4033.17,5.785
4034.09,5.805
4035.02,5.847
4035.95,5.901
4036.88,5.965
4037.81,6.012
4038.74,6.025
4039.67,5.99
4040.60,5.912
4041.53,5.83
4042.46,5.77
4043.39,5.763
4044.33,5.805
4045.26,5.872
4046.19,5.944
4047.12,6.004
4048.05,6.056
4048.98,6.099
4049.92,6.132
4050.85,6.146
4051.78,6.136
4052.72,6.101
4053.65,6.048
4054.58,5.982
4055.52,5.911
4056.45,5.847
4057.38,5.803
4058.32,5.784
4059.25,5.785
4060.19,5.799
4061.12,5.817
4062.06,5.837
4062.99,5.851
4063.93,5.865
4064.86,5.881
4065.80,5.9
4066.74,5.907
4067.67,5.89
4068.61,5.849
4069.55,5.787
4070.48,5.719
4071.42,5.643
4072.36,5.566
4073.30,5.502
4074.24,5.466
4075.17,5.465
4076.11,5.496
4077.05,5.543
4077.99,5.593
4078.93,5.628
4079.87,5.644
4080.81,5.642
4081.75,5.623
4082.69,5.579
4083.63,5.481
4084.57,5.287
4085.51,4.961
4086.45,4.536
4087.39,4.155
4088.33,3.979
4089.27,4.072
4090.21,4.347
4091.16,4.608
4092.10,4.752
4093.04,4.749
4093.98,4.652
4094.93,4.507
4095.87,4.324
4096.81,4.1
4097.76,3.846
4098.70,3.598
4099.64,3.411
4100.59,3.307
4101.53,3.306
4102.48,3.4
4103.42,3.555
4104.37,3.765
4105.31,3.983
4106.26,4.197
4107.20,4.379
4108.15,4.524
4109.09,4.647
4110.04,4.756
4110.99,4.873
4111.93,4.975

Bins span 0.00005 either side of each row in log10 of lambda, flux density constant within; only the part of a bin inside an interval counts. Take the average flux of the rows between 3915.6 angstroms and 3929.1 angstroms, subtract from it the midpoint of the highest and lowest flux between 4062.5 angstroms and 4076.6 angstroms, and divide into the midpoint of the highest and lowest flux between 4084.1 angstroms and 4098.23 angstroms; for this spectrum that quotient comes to -10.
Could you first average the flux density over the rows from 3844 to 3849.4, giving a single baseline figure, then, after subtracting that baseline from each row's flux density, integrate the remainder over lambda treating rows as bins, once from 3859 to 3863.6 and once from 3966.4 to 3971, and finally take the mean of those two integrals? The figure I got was -2.6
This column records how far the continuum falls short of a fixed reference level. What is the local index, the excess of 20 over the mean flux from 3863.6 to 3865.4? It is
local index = 15.0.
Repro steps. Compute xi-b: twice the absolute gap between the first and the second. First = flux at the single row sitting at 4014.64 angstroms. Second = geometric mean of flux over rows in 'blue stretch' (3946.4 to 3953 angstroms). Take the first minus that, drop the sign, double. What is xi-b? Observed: 1.1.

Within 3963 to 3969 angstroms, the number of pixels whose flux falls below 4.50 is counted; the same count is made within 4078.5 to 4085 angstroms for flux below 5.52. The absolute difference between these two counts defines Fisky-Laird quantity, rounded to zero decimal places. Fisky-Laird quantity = 5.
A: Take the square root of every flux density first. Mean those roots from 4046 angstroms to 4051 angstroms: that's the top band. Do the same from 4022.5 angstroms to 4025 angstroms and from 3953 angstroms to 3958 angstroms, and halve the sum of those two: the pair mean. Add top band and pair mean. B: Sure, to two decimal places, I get 4.80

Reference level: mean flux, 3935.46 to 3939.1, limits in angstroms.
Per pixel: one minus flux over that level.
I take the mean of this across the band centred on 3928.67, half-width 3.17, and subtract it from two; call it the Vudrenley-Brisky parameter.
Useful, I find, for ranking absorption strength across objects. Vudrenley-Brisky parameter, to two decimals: 2.09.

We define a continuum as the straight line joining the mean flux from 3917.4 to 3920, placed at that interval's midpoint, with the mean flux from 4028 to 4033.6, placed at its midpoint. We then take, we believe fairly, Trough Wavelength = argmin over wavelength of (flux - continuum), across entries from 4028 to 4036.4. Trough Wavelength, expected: 4033.17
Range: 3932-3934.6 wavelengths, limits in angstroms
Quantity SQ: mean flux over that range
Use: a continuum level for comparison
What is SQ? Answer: 3.5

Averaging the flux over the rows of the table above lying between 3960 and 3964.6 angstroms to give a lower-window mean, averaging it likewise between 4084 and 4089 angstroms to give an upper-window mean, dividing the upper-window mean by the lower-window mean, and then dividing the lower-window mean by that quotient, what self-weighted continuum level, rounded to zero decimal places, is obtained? 3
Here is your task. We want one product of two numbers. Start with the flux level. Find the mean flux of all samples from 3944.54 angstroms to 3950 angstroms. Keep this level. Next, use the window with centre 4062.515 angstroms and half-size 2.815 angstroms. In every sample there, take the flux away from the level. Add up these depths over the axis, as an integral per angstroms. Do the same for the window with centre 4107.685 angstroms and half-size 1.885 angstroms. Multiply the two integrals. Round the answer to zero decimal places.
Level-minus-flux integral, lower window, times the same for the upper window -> -10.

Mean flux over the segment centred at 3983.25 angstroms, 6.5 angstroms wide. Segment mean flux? 4.95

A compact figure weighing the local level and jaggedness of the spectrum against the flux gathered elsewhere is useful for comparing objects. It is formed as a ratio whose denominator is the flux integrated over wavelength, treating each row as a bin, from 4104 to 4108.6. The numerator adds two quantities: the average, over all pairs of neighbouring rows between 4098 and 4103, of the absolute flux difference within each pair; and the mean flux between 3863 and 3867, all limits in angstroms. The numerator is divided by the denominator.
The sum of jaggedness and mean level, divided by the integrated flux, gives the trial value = 0.26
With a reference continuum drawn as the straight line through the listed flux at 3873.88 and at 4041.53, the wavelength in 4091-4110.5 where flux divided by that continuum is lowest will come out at 4101.53 angstroms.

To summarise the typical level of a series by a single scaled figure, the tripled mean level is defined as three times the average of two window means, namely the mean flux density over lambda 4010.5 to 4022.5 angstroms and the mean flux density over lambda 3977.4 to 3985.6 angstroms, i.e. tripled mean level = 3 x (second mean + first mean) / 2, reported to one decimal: 15.7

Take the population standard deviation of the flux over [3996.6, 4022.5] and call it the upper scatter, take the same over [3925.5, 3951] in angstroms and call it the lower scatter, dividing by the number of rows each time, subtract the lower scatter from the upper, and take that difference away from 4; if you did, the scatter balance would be 4.49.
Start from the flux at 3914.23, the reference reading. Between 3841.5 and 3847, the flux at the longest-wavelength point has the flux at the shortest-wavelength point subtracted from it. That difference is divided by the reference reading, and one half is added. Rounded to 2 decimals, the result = 0.59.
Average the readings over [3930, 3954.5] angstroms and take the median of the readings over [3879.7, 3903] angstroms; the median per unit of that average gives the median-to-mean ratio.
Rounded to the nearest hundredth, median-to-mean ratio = 0.78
